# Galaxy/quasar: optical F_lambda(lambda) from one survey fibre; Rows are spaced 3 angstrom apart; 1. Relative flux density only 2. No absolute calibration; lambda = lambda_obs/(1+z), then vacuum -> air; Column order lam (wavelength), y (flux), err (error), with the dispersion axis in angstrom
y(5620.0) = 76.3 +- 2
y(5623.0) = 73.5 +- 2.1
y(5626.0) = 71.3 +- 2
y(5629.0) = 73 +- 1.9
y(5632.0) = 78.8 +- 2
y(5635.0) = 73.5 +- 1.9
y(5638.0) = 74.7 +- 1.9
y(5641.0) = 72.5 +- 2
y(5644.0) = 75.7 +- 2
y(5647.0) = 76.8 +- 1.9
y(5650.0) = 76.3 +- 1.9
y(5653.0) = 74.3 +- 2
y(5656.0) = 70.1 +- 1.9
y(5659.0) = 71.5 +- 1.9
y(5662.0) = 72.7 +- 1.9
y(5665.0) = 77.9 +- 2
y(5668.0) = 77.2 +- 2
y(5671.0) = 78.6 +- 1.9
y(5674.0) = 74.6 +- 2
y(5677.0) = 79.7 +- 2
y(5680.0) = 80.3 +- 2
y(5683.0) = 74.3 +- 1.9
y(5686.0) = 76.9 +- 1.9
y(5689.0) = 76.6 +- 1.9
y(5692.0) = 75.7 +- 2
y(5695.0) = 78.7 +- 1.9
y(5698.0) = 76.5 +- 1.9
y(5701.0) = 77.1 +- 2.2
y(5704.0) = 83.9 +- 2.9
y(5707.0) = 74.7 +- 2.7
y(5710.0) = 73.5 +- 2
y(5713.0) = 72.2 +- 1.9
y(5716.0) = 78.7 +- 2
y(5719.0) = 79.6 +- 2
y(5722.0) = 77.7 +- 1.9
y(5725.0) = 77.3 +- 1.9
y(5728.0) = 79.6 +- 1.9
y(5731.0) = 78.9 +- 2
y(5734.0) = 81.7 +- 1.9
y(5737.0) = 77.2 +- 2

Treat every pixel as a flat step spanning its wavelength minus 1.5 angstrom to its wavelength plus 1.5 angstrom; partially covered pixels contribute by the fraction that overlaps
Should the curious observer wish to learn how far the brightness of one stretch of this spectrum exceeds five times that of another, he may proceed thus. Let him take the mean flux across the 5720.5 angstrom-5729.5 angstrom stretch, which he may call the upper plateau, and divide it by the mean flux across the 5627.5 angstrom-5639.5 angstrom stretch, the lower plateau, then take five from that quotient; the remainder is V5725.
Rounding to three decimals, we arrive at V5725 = -3.957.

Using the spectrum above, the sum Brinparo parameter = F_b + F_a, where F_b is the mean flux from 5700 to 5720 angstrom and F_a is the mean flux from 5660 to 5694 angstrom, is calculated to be 154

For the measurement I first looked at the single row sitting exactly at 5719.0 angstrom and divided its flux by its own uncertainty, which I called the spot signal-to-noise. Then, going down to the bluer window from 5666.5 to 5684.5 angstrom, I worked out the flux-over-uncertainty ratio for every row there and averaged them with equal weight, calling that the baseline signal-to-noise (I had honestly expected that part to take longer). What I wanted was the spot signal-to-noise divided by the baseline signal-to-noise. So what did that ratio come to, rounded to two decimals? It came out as 1.01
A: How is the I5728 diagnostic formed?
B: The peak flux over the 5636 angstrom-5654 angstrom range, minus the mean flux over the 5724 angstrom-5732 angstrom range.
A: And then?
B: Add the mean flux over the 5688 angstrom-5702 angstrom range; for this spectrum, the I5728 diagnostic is 75.1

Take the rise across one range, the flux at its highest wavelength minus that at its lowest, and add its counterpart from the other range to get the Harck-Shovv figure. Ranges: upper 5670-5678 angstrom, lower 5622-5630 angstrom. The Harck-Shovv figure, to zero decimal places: 1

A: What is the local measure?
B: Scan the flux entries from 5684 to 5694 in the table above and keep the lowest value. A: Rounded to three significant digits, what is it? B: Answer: 75.7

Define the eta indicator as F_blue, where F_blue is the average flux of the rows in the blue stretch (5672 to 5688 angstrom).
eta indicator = 77.2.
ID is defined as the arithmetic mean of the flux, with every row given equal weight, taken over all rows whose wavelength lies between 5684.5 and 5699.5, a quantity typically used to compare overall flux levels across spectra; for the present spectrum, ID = 76.9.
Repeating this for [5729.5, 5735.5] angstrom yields 80.3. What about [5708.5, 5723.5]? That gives 76.3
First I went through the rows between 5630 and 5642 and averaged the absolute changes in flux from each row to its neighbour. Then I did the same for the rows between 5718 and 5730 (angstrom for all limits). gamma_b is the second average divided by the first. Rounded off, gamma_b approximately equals 0.5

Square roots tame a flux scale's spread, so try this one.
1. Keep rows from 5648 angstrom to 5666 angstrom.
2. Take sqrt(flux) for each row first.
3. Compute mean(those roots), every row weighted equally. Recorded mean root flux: 8.59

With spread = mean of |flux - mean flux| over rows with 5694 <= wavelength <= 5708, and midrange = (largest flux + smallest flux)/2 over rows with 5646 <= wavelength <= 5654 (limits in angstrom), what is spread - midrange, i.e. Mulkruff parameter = -73.1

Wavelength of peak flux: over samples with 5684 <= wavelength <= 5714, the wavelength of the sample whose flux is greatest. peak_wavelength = 5704.0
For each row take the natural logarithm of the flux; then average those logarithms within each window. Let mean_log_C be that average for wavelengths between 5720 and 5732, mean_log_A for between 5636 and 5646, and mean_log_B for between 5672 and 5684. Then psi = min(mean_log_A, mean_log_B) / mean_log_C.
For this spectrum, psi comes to 0.988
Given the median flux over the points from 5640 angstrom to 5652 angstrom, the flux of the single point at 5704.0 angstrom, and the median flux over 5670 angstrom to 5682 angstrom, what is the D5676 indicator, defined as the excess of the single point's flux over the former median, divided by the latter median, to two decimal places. 0.10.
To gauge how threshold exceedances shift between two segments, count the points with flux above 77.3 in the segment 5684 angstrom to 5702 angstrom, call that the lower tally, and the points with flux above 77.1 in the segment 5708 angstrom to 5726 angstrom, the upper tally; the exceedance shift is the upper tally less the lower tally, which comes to 3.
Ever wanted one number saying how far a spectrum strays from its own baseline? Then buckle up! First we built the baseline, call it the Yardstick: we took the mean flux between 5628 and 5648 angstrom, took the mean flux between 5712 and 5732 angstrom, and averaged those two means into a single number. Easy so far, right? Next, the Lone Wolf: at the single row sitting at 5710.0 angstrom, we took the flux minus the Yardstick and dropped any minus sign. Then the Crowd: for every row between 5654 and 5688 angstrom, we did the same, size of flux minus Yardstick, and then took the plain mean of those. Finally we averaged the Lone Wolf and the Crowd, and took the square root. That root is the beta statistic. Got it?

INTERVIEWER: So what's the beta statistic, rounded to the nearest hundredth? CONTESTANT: 1.69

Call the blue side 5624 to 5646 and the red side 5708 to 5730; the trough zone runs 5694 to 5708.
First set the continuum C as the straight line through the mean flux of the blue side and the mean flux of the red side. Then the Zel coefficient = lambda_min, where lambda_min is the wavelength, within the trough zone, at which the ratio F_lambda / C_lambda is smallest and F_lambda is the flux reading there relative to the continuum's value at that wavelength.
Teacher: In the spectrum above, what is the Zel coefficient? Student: 5707.0 angstrom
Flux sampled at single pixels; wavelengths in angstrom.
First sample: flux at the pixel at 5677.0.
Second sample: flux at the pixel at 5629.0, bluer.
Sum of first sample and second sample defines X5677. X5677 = 153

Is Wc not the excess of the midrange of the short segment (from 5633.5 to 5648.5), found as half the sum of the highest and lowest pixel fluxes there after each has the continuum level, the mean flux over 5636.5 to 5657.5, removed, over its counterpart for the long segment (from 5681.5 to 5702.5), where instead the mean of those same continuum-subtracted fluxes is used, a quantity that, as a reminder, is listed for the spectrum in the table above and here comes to -1.9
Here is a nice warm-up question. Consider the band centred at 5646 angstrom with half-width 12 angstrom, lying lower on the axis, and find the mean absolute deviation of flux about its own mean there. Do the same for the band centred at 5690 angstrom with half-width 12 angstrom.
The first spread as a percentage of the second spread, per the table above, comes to 131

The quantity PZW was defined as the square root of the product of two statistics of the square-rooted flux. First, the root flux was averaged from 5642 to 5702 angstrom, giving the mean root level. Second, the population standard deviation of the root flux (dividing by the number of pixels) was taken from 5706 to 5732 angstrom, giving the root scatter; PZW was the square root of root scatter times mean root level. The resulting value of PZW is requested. 1.14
